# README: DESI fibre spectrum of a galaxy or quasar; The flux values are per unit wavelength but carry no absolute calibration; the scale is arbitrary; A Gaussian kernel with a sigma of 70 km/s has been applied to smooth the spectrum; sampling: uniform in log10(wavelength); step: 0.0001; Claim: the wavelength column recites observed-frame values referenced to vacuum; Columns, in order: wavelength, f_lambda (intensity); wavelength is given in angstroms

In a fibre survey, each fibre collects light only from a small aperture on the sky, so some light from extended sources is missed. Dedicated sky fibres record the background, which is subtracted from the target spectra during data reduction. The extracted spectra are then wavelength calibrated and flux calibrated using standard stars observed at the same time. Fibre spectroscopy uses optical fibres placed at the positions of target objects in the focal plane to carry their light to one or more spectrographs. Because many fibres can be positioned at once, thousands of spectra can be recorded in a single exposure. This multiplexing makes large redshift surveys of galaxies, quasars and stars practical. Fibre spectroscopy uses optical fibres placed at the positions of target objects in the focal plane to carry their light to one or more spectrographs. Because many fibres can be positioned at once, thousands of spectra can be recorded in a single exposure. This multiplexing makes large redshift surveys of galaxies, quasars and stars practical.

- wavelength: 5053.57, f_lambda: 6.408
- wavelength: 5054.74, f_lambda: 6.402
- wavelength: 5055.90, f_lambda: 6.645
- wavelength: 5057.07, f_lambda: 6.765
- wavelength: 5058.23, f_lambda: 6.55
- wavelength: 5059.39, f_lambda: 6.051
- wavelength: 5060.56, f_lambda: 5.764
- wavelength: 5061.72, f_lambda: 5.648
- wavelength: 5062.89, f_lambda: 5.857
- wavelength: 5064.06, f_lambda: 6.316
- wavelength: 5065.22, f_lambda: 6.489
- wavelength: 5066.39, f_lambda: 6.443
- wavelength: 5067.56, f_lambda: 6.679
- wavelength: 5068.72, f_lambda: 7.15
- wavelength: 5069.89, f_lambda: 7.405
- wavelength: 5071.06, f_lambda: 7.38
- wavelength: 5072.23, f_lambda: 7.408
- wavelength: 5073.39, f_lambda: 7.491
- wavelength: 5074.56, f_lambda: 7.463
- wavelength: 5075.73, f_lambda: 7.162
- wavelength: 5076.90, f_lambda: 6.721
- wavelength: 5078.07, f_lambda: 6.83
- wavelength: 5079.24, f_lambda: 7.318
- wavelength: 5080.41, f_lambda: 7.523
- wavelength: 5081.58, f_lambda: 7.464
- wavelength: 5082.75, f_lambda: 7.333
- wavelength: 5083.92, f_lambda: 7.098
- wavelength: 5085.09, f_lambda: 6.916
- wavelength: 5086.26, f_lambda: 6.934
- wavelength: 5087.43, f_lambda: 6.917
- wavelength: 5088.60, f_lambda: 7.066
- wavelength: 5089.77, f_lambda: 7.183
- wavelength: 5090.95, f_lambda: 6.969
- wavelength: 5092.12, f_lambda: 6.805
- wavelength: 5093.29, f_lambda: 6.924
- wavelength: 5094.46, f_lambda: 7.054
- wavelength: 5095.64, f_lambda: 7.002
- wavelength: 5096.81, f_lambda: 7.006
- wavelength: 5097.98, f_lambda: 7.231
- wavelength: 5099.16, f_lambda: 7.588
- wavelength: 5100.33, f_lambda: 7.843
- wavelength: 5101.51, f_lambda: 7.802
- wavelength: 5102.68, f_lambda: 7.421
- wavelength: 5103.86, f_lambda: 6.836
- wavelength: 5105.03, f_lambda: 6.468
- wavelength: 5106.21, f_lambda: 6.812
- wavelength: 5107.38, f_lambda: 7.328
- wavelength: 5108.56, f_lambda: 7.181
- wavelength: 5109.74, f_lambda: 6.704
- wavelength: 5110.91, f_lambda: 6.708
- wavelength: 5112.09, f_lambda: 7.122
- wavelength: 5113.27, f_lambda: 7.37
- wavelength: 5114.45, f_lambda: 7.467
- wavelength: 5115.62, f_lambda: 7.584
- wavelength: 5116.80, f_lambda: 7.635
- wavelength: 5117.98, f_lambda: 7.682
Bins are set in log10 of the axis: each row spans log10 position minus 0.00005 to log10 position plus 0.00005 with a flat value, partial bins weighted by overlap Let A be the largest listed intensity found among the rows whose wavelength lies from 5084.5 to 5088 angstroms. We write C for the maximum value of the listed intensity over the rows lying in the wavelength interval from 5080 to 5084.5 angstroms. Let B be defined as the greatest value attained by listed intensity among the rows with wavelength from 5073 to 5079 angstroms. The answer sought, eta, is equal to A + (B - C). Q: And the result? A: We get 6.90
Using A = 6.934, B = 7.491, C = 7.523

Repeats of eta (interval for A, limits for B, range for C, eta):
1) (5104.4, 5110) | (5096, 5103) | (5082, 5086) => 7.84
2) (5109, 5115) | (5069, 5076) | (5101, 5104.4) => 7.16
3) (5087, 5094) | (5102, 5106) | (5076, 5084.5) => 7.08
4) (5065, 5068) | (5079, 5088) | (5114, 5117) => 6.57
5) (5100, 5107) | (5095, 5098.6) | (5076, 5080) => 7.76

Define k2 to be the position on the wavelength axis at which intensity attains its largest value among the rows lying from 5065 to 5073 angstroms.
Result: 5072.23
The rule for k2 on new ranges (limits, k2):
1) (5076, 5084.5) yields 5080.41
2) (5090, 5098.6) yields 5097.98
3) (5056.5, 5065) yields 5057.07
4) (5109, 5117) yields 5116.80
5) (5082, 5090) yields 5082.75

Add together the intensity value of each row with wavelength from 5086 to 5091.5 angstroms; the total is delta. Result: 35.1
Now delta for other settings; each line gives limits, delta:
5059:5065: 29.6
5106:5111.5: 34.7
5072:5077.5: 36.2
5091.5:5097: 34.8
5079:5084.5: 36.7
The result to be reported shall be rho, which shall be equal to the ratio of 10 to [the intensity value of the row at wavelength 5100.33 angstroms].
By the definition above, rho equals 1.28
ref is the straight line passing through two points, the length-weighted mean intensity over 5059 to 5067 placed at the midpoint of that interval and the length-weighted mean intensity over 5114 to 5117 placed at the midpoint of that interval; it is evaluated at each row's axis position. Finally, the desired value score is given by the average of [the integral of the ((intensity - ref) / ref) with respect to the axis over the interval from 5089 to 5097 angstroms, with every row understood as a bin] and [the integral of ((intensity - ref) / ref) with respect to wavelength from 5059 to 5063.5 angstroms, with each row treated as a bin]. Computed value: -0.04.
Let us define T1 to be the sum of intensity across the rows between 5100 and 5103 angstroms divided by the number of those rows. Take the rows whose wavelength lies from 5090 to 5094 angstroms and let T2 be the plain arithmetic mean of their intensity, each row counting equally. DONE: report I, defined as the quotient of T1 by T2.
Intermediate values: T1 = 7.69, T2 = 6.90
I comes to 1.11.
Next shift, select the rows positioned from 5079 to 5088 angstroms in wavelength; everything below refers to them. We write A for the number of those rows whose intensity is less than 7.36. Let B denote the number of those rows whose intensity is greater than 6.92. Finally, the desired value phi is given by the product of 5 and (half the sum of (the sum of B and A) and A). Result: 45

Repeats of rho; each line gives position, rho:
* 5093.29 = 1.44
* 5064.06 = 1.58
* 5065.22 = 1.54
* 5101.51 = 1.28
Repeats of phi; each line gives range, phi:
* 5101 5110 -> 40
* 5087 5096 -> 55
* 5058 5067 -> 40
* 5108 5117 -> 35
